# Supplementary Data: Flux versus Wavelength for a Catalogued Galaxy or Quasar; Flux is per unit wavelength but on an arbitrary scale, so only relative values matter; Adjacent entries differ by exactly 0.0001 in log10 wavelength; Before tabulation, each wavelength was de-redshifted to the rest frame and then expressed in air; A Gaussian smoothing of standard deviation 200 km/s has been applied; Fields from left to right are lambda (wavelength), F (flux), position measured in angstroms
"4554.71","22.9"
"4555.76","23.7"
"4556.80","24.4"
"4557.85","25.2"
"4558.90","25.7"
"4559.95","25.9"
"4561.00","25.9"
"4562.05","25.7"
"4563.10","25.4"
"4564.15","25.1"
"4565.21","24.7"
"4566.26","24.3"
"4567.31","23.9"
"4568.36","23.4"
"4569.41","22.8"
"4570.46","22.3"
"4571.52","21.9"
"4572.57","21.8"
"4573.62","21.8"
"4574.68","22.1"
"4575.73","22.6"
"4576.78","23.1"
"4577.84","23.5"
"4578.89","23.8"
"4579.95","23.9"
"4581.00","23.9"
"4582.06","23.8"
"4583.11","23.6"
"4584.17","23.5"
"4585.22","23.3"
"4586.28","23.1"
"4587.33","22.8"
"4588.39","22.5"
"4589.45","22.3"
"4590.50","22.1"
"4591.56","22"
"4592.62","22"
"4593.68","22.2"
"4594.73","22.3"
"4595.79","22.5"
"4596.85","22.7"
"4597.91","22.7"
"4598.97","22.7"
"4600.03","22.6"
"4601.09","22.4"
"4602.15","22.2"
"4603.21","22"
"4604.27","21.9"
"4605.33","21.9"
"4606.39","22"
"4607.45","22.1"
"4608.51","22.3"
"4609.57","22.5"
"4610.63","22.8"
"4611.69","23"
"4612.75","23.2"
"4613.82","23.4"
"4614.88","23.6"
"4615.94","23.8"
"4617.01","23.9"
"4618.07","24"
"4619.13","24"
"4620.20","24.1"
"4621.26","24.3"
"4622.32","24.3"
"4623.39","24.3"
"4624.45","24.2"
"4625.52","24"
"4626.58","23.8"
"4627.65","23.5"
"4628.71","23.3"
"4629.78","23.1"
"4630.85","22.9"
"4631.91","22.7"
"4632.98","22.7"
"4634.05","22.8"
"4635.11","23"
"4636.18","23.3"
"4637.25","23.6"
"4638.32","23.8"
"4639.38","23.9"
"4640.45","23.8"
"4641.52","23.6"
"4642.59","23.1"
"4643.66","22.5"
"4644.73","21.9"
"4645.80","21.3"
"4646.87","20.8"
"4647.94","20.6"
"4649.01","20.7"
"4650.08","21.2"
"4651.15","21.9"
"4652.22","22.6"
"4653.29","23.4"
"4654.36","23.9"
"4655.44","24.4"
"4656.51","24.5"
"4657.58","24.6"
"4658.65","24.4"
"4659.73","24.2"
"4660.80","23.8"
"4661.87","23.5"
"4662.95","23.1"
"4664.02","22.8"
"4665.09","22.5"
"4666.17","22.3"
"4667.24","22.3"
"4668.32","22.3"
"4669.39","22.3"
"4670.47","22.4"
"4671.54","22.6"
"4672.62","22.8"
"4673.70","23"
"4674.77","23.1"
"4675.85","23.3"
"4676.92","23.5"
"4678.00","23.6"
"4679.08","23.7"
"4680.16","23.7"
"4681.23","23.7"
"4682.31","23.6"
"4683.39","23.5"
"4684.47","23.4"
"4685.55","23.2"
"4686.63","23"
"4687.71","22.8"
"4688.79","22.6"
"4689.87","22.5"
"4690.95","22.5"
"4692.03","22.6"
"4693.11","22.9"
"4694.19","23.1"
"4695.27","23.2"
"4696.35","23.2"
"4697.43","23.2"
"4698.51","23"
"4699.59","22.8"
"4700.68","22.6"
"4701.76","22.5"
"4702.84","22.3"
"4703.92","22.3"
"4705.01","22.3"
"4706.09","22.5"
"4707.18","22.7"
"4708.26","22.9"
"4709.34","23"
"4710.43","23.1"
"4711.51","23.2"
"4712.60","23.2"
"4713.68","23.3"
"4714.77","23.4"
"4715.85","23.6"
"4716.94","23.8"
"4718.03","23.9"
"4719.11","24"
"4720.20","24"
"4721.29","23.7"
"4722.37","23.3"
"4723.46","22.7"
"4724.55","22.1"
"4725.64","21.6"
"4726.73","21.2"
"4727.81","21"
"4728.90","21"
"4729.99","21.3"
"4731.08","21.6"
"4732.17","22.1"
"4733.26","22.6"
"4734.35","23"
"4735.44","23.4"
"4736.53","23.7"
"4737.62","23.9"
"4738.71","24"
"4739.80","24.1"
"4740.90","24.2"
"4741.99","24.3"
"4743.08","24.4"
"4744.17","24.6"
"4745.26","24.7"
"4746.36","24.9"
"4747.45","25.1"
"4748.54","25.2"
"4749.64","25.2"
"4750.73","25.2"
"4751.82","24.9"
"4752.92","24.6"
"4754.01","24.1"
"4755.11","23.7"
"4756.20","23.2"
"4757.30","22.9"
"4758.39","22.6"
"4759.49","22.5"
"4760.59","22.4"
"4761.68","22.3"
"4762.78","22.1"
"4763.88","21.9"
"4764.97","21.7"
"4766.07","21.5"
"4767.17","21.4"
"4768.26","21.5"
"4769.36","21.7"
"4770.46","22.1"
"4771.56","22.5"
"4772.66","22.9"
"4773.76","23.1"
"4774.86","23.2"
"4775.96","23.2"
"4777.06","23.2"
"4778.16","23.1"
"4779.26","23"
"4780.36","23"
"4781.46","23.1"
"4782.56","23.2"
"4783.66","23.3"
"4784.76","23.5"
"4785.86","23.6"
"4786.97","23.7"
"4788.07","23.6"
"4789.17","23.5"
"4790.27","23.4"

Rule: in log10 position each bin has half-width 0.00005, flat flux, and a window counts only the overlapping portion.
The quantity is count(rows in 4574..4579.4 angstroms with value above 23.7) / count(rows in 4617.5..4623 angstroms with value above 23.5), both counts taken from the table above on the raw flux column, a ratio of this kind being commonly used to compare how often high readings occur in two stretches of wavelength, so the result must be 0.20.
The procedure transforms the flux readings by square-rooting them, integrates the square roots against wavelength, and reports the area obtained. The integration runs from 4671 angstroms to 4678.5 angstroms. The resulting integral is 36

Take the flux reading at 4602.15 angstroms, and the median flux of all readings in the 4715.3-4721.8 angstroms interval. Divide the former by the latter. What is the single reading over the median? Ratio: 0.93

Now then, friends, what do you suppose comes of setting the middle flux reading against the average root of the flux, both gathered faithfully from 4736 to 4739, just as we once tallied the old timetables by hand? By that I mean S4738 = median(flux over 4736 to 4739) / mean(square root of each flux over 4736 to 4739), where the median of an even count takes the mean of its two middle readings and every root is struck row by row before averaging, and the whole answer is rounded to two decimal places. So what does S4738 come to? 4.89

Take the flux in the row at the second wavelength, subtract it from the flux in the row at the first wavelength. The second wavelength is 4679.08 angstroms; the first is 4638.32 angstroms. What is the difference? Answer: 0.1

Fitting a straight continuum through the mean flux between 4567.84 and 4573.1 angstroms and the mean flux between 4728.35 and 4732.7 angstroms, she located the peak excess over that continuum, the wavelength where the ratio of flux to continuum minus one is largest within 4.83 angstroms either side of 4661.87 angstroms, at 4657.58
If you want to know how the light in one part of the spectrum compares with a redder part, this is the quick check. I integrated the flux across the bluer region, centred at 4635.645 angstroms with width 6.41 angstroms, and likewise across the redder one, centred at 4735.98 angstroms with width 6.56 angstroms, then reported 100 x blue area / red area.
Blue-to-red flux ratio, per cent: 97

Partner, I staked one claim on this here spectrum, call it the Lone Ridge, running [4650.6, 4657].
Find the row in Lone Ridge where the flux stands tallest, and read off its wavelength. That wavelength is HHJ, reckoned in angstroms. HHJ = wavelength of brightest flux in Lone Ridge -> 4656.51 angstroms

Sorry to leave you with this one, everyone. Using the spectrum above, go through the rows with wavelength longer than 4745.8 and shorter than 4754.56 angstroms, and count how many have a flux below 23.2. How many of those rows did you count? 0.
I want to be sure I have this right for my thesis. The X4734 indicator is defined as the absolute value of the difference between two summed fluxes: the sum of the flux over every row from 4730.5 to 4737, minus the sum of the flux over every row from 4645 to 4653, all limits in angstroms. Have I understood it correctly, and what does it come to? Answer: 13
